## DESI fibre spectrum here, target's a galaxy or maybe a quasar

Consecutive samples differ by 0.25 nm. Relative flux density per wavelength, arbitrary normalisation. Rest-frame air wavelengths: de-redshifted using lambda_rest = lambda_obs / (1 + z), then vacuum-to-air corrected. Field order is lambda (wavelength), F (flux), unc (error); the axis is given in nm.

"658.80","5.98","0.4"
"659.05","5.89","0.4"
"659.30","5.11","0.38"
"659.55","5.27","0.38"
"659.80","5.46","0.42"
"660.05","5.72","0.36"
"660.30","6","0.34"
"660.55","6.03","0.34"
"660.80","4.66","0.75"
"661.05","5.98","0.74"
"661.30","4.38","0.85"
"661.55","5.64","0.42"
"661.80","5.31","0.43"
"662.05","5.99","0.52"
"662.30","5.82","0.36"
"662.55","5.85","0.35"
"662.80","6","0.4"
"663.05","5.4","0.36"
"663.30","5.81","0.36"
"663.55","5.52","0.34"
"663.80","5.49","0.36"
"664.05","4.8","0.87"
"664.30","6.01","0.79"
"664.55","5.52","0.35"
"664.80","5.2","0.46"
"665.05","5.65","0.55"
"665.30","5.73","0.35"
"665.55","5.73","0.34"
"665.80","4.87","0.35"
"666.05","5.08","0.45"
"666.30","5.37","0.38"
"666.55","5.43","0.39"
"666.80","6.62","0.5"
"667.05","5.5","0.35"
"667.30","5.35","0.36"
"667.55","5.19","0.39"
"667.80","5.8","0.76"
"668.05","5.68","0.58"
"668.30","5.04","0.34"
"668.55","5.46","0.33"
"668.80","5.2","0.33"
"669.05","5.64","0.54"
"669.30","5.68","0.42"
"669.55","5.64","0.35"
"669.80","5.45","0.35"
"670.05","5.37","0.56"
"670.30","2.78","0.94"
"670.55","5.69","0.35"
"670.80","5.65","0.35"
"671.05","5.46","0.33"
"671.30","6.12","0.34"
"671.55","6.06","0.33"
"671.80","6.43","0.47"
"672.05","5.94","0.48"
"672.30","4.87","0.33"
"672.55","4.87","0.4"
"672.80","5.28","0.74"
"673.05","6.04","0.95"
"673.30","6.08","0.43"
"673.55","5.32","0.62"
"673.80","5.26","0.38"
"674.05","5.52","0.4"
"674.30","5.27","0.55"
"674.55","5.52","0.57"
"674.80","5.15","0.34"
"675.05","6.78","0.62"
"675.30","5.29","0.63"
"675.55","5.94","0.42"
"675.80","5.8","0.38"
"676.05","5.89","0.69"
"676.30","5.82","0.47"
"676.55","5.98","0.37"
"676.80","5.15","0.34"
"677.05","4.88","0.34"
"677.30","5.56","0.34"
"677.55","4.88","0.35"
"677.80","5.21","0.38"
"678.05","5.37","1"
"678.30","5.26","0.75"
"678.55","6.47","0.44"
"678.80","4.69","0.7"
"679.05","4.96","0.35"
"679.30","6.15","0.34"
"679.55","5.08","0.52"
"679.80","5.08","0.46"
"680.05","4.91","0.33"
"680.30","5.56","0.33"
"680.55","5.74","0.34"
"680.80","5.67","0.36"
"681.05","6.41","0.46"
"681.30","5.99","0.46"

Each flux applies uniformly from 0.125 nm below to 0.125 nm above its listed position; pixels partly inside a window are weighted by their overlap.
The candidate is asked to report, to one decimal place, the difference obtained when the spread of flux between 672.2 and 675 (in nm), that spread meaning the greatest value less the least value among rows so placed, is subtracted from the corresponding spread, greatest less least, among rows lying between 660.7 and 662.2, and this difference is 0.4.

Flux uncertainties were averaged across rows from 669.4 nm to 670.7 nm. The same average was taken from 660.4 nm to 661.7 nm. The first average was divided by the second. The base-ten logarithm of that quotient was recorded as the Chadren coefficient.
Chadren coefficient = -0.08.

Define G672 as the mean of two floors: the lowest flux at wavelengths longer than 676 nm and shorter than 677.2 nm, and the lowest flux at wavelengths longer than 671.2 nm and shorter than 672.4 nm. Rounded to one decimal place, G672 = 4.9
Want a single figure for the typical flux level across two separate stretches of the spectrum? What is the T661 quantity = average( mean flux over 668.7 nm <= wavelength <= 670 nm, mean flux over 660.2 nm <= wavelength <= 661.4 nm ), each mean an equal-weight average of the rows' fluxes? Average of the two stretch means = 5.47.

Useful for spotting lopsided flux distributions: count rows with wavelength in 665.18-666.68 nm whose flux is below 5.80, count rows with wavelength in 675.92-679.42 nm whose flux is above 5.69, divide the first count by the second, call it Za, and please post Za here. 1.2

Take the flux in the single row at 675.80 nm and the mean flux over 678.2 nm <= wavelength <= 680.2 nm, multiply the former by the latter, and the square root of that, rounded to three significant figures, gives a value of 5.56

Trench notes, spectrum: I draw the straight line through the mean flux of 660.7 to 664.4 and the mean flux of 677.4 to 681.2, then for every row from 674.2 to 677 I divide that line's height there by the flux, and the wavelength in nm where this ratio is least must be 675.05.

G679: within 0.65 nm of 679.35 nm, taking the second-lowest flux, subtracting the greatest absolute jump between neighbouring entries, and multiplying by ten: 38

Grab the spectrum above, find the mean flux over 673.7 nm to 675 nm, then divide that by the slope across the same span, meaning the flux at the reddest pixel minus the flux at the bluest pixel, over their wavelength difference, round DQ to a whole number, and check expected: -49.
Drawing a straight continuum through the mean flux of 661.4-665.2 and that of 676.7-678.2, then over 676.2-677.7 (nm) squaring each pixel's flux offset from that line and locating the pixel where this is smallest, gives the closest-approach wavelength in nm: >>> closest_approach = 676.80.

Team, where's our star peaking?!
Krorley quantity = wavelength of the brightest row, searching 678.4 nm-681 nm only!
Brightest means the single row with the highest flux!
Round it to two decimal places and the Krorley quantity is 678.55 nm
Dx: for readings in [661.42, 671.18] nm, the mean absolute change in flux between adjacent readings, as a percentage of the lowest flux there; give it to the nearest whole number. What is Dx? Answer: 18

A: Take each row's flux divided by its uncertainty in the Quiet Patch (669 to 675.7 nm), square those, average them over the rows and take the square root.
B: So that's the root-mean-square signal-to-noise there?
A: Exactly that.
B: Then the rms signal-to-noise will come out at 13.1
